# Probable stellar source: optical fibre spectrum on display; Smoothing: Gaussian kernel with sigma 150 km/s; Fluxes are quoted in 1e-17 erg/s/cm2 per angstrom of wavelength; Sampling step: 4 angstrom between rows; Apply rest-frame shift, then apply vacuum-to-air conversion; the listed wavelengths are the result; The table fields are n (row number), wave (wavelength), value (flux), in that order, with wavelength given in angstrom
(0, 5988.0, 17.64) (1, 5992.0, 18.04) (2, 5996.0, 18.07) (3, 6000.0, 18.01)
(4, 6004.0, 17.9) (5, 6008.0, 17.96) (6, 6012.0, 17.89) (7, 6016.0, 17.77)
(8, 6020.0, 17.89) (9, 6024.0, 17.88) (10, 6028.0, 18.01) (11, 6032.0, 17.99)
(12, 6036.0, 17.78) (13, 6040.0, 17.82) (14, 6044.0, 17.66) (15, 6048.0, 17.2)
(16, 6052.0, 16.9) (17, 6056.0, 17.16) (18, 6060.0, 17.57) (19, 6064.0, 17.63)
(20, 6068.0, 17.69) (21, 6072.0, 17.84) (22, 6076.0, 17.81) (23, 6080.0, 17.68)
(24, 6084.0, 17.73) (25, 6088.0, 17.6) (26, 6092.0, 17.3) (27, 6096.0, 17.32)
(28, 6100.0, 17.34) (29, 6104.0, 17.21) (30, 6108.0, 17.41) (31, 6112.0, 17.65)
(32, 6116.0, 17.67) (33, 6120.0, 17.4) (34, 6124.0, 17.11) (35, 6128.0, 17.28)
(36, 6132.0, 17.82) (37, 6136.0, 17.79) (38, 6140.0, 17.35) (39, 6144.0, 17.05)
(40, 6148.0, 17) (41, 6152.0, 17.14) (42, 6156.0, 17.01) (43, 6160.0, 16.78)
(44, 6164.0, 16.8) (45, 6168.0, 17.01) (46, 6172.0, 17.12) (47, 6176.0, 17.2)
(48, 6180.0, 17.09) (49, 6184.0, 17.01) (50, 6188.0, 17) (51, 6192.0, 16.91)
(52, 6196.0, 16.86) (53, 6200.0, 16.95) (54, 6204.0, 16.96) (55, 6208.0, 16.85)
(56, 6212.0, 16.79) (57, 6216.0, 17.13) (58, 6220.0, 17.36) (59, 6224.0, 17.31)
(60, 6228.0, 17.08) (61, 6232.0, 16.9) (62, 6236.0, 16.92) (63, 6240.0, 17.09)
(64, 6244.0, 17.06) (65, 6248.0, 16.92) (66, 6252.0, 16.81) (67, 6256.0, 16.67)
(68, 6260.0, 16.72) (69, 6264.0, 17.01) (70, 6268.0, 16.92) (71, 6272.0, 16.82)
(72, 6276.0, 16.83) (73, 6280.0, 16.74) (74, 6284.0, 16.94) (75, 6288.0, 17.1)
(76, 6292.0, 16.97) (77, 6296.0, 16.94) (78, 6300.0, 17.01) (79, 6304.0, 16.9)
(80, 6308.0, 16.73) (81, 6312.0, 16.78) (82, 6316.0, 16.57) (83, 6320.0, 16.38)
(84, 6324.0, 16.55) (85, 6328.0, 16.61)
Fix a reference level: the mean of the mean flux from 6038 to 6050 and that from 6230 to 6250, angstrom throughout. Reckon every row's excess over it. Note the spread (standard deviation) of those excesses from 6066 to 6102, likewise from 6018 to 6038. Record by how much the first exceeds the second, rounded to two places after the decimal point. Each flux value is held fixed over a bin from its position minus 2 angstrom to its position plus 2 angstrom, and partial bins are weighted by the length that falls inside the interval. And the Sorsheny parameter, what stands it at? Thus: 0.12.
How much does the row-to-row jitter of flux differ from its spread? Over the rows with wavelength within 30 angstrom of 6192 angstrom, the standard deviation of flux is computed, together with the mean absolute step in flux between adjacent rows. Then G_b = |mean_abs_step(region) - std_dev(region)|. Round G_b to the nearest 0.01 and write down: 0.04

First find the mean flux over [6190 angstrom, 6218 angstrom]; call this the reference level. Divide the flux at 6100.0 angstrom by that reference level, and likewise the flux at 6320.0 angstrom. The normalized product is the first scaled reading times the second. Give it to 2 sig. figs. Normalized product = 0.99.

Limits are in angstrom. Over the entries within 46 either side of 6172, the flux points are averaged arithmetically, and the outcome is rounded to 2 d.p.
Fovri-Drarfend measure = 17.08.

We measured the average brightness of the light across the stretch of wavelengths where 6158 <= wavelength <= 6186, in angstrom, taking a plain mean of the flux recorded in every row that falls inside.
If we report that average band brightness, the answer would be 17.0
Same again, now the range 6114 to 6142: 17.5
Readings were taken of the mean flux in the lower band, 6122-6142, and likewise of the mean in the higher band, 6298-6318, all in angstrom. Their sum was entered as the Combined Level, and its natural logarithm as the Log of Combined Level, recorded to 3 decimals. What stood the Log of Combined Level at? 3.534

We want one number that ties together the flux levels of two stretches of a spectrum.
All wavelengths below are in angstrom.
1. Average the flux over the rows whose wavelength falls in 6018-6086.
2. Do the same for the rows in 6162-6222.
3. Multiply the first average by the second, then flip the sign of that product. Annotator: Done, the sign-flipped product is -300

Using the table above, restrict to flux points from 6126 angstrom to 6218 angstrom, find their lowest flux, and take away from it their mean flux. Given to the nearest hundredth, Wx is -0.30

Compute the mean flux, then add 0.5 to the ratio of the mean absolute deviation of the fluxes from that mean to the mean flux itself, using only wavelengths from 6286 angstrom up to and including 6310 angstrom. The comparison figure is 0.5050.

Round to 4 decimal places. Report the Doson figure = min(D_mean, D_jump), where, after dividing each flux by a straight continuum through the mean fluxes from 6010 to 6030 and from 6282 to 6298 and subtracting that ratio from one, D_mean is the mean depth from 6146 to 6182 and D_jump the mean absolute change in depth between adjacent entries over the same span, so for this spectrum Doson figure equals 0.0076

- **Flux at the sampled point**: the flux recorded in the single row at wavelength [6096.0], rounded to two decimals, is 17.32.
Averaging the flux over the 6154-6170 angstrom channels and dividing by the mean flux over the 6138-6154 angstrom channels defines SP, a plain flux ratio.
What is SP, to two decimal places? 0.99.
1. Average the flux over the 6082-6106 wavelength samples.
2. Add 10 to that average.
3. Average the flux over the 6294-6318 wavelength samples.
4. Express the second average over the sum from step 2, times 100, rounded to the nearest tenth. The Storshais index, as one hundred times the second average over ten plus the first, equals 61.4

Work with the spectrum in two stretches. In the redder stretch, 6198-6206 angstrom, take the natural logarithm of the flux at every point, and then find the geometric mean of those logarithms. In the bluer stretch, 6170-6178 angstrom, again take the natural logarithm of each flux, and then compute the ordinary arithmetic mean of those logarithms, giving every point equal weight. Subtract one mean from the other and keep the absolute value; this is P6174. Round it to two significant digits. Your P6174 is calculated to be 0.012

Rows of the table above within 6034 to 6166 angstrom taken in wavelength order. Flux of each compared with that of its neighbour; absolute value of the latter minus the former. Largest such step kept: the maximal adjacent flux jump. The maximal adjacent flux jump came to 0.54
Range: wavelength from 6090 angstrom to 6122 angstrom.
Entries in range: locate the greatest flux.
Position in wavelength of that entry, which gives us 6116.0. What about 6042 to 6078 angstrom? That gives 6072.0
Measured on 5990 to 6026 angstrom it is 5996.0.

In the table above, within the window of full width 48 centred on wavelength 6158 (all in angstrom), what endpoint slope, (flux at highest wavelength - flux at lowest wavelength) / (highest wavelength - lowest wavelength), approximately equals -0.016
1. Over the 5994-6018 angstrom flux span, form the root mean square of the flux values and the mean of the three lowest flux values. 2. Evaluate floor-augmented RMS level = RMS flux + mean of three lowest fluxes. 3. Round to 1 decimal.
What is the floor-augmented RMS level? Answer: 35.8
